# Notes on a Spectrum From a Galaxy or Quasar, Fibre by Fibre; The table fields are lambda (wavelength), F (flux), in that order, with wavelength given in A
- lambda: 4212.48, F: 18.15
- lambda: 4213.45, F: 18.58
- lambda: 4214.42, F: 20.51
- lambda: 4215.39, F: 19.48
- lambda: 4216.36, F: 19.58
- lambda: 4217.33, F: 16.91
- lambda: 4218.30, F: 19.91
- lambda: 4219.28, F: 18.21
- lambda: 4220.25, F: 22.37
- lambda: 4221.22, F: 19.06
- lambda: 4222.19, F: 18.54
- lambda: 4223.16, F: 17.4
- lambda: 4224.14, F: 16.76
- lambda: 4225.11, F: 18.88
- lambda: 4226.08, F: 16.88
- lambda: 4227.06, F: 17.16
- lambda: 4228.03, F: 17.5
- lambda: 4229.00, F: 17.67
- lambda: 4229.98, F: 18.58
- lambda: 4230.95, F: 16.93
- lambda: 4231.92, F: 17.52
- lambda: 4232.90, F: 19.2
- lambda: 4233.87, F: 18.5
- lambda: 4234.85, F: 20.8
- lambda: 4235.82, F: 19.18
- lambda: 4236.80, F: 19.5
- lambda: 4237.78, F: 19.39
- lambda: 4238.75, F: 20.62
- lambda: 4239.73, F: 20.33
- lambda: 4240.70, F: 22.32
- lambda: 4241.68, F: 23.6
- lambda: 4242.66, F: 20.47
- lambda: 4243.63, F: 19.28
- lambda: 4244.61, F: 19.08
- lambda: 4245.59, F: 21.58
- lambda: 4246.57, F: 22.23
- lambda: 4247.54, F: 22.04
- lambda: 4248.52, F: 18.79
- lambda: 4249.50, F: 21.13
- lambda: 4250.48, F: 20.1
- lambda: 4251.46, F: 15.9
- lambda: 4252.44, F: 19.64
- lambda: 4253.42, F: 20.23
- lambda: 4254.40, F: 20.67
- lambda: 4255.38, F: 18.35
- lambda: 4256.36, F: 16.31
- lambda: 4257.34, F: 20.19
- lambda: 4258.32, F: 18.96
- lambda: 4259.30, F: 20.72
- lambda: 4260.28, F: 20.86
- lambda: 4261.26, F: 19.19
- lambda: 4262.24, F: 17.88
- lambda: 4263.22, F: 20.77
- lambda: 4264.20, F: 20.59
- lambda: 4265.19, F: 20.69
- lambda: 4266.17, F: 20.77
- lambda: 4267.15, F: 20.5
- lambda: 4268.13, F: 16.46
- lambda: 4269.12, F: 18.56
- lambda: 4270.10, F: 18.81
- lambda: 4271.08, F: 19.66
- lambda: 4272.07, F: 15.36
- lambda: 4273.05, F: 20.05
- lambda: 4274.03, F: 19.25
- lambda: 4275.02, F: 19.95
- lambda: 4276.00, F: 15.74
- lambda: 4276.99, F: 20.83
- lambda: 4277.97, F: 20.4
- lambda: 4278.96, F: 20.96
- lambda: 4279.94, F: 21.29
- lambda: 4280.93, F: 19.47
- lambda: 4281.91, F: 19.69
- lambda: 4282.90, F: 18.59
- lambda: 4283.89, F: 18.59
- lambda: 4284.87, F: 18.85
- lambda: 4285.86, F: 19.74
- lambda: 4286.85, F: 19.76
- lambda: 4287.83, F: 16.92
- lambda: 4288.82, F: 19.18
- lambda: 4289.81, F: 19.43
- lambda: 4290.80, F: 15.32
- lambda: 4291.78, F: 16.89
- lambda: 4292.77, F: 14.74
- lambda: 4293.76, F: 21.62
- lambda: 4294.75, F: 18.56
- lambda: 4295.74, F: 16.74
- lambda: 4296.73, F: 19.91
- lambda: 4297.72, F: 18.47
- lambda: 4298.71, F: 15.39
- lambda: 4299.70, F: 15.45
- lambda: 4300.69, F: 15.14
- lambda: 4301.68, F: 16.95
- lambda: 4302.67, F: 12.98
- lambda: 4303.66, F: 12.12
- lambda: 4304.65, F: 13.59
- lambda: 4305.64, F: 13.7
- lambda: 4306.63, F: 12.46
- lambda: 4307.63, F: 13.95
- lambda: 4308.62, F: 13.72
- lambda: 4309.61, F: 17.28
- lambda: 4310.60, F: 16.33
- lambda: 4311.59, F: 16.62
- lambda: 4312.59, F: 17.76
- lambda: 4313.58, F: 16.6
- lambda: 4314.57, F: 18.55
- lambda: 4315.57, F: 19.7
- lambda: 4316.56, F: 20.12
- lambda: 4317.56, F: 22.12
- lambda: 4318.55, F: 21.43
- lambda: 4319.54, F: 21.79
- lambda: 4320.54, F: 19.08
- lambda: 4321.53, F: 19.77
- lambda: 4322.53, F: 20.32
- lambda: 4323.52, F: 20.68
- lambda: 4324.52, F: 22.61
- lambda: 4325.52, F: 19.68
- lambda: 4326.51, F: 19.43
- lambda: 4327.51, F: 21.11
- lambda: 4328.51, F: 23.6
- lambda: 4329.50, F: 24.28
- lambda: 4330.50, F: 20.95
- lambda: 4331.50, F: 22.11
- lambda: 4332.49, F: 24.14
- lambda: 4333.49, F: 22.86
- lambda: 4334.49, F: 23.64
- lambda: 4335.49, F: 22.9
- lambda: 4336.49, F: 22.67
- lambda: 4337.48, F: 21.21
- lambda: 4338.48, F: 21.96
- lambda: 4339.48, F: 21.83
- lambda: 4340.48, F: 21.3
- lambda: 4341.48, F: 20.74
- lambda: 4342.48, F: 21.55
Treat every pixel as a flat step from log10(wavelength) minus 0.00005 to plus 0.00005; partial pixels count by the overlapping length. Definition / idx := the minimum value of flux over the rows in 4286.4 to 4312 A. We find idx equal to 12.12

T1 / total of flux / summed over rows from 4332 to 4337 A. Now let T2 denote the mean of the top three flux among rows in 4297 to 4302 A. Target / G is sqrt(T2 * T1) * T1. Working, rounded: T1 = 116.2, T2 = 17.0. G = 5159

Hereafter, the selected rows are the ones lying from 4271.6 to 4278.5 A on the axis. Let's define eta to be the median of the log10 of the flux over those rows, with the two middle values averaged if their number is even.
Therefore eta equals 1.30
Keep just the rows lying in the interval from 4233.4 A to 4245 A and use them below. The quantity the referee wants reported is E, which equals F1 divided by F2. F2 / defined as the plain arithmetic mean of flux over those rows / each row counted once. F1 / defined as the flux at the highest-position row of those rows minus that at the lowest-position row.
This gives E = 0.03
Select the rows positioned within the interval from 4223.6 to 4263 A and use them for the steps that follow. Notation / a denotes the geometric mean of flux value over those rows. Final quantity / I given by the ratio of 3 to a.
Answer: 0.155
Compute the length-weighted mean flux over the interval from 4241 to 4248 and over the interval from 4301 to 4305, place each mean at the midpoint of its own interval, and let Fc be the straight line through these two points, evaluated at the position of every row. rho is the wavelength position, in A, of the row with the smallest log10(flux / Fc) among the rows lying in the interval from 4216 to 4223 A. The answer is 4217.33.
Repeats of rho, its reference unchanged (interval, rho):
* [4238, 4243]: 4239.73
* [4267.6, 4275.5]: 4272.07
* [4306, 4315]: 4306.63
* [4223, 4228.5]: 4224.14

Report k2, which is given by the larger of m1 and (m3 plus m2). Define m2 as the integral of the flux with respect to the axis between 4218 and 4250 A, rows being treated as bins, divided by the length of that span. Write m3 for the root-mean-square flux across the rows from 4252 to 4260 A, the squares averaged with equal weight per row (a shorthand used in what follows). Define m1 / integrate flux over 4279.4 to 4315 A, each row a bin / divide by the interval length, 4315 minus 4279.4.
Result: 38.9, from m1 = 17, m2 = 19.4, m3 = 19.4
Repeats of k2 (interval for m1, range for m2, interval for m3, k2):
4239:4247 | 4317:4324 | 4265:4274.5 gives 39.8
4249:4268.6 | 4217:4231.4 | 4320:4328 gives 38.6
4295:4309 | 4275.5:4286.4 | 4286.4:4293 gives 37.0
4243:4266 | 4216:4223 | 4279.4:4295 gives 37.9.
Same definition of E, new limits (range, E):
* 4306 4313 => 0.34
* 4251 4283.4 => 0.14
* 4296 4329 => 0.21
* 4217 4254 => 0.17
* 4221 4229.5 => -0.08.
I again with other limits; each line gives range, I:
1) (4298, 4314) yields 0.201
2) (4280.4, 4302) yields 0.168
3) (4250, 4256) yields 0.157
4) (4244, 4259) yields 0.153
